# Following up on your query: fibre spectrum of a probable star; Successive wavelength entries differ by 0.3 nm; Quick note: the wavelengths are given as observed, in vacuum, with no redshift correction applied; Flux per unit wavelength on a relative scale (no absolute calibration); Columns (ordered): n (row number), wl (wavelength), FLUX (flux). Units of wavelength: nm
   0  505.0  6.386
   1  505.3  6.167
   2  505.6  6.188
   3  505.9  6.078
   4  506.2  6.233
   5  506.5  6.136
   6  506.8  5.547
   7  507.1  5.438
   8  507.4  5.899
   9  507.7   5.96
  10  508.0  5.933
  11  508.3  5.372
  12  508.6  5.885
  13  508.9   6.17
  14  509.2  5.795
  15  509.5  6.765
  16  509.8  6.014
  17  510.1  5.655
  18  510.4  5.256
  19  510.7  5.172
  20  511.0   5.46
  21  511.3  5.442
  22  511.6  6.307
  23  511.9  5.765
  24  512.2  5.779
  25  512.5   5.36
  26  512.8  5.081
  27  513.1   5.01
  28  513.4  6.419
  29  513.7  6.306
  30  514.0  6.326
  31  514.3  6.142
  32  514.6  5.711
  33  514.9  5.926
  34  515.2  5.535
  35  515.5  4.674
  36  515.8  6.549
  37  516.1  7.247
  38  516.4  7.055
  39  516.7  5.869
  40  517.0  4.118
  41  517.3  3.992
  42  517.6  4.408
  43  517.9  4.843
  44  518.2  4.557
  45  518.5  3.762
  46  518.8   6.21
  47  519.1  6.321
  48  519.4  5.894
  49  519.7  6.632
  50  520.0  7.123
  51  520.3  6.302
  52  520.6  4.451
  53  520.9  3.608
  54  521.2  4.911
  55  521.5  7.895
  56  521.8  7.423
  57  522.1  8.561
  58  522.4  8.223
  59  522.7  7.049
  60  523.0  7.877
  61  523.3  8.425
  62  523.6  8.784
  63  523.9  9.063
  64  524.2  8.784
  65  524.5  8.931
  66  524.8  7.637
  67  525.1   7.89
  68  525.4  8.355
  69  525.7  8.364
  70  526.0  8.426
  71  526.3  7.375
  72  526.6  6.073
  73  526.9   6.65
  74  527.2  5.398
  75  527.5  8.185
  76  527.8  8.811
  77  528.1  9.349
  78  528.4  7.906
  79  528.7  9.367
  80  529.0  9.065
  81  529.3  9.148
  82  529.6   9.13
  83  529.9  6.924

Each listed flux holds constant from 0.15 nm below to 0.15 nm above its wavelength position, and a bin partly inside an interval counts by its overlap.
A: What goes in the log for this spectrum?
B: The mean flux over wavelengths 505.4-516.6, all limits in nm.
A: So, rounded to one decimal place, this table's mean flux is 5.9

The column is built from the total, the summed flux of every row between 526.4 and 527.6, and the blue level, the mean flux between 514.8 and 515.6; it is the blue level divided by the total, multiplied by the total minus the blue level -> 4.28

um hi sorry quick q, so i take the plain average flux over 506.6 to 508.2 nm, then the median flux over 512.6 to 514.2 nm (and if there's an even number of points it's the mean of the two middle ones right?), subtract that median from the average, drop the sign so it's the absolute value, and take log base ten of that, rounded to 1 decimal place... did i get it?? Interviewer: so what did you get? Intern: -0.3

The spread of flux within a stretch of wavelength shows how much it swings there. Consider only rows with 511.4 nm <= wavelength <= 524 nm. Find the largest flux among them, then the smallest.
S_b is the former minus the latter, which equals 5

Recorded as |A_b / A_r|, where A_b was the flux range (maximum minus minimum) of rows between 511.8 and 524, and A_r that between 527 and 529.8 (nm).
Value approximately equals 1.4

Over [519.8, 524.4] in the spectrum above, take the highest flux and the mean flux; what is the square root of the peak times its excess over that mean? 4.1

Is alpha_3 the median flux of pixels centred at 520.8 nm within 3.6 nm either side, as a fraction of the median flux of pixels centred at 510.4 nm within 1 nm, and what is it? 1.19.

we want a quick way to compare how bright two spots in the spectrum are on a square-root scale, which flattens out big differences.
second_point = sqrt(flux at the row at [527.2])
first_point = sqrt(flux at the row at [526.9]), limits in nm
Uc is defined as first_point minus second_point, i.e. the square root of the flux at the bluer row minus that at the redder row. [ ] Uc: 0.26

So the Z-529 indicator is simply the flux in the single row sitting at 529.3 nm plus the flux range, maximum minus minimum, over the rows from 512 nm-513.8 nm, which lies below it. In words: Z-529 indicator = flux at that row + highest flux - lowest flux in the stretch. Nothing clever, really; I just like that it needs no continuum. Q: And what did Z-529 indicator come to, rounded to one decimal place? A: 10.6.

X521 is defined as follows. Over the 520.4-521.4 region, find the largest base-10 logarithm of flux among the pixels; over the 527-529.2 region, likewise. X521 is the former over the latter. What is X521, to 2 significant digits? 0.71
